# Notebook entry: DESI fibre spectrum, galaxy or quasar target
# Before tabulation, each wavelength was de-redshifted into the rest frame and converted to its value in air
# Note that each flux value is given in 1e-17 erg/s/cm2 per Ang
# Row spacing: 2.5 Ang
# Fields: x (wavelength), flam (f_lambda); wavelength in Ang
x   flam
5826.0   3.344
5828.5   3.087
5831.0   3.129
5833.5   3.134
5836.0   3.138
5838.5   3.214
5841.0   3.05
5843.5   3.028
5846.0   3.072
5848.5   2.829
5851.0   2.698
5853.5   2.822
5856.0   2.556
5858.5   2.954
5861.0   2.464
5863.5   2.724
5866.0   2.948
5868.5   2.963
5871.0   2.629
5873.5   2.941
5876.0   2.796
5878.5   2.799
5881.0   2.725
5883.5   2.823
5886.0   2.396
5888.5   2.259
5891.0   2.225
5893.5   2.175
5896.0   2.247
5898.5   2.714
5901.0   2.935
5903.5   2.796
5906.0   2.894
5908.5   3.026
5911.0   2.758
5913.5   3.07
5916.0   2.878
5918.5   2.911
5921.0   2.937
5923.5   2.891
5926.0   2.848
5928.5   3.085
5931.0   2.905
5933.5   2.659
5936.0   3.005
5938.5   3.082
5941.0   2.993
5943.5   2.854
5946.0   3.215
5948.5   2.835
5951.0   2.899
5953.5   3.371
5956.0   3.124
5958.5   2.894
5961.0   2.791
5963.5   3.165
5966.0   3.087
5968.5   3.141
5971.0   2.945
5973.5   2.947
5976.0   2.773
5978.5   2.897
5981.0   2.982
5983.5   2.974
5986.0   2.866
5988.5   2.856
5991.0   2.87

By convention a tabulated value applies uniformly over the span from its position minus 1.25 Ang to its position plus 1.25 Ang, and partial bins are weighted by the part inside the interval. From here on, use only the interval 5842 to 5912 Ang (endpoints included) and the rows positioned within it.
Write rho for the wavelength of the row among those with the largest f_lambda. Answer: 5846.0 Ang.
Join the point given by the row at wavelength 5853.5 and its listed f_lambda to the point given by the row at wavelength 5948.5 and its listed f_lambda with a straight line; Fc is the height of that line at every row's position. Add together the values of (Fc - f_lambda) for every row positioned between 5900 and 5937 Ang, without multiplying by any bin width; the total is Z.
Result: -1.1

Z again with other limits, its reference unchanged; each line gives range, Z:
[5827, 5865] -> -1.6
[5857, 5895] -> 2.6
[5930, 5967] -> -2.4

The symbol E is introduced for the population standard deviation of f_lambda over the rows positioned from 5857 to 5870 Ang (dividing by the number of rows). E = 0.195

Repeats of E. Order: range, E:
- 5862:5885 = 0.109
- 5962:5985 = 0.117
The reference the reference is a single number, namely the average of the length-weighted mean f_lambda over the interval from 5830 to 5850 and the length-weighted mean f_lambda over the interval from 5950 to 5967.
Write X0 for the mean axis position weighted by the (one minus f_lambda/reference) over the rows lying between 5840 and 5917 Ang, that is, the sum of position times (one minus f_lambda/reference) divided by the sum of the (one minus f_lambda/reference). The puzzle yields 5881.8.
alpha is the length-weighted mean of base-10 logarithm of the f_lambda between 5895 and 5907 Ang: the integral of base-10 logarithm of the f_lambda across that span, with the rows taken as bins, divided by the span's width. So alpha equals 0.43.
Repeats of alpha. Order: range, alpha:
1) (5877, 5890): 0.41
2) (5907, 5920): 0.47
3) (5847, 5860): 0.44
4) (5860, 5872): 0.44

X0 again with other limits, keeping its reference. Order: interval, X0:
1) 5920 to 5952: 5934.6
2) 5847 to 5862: 5855.6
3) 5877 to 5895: 5888.1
